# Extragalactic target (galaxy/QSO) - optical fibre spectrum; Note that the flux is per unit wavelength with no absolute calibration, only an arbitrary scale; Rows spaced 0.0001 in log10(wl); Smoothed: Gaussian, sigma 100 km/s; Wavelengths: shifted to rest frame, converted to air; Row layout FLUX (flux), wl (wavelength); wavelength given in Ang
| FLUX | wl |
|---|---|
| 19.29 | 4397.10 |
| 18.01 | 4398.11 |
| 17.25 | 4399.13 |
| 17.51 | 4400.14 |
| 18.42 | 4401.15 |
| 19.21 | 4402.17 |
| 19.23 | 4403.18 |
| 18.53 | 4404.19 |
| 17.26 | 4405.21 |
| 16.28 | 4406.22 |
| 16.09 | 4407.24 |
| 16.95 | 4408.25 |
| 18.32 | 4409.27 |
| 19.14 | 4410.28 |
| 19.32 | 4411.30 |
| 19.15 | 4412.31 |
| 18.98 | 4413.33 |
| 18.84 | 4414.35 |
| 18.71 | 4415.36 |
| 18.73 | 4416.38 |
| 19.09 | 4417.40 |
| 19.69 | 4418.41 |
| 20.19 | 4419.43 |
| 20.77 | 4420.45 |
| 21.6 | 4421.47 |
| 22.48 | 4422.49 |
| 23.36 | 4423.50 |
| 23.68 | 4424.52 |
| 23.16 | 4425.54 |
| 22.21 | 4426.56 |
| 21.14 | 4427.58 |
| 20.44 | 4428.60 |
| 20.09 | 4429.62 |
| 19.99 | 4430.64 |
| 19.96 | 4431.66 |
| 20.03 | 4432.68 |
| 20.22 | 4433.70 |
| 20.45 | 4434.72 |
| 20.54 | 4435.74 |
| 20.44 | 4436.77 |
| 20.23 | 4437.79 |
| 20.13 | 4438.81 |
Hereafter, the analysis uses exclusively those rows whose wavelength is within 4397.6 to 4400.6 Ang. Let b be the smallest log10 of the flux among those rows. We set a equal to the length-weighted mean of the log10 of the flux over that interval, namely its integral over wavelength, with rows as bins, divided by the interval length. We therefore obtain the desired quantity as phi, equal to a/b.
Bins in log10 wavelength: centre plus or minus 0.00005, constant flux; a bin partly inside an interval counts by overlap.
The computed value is 1.01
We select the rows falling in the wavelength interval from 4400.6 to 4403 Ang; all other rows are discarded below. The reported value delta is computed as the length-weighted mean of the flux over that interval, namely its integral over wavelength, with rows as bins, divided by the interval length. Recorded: 18.9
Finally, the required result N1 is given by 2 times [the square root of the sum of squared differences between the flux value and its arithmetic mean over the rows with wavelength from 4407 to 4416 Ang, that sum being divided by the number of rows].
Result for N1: 2.11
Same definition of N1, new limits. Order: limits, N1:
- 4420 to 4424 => 1.93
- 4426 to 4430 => 1.62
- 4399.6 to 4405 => 1.26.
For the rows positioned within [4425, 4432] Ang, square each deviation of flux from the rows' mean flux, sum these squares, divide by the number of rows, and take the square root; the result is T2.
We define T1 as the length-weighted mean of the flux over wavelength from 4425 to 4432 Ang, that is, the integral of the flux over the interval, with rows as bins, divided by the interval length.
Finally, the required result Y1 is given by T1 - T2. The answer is 19.9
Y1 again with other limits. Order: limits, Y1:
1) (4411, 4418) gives 18.8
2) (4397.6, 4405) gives 17.5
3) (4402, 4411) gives 16.7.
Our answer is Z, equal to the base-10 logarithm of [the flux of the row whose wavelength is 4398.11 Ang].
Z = 1.26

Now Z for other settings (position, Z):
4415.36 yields 1.27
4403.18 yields 1.28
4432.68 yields 1.30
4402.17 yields 1.28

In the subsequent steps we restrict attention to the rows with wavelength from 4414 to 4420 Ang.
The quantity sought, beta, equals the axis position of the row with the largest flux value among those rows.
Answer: 4419.43 Ang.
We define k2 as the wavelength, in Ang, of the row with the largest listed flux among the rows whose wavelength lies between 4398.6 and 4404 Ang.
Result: 4403.18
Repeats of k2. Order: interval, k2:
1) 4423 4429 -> 4424.52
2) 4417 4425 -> 4424.52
